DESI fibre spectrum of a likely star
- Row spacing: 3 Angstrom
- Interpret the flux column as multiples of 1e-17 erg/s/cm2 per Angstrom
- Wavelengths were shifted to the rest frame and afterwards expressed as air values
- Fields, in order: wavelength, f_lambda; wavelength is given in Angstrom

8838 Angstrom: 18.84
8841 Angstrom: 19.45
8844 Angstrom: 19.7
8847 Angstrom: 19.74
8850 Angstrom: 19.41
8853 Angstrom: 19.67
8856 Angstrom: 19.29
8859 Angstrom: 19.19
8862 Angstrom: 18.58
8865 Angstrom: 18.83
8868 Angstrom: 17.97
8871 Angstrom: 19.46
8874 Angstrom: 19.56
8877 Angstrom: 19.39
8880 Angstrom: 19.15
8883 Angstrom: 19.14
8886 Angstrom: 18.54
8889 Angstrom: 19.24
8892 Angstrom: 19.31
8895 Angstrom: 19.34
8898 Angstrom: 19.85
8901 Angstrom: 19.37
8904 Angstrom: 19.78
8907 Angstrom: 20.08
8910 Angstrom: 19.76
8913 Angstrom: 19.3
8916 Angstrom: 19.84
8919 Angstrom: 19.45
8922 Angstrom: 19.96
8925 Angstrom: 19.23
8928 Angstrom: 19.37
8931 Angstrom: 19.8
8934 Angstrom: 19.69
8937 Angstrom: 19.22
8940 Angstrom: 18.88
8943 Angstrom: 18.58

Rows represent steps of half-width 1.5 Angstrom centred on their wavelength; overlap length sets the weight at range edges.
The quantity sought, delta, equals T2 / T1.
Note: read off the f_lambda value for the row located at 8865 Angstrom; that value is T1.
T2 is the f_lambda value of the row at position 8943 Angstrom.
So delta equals 0.99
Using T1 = 18.83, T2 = 18.58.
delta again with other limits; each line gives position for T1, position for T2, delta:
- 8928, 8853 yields 1.02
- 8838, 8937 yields 1.02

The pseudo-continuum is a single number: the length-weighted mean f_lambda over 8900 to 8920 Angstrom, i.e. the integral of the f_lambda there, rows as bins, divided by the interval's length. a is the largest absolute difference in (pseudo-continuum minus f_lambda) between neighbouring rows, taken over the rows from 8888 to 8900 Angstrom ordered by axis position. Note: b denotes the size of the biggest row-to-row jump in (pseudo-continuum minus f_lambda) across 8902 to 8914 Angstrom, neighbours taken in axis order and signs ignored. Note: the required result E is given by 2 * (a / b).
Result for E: 2.2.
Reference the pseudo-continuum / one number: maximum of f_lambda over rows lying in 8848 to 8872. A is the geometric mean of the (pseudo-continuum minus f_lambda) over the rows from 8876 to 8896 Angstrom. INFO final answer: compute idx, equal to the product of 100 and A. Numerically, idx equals 46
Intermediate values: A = 0.5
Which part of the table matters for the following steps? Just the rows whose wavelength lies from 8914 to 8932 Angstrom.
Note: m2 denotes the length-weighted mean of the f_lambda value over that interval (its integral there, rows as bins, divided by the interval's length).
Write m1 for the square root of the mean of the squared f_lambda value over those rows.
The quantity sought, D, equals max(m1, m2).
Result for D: 19.61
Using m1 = 19.6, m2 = 19.59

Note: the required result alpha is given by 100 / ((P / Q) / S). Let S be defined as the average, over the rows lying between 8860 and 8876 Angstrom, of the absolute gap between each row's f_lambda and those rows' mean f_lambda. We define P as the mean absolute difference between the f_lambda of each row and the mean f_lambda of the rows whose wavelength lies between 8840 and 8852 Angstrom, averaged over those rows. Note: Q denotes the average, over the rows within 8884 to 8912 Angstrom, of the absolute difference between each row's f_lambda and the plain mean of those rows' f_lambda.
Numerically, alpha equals 121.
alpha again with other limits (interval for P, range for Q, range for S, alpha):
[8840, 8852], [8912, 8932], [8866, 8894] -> 66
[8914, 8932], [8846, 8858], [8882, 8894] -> 18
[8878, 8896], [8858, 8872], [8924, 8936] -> 49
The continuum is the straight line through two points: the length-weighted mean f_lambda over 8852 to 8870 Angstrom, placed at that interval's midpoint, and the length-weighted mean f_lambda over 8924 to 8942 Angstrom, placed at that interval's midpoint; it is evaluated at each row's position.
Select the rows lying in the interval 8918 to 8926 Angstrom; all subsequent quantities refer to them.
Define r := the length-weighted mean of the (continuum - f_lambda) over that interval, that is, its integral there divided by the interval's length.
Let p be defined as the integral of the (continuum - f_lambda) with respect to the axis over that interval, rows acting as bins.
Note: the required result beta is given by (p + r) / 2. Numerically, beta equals -1.3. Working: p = -2.3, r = -0.3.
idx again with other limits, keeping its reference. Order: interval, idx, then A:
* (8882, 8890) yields 64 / 0.6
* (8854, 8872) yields 63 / 0.6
